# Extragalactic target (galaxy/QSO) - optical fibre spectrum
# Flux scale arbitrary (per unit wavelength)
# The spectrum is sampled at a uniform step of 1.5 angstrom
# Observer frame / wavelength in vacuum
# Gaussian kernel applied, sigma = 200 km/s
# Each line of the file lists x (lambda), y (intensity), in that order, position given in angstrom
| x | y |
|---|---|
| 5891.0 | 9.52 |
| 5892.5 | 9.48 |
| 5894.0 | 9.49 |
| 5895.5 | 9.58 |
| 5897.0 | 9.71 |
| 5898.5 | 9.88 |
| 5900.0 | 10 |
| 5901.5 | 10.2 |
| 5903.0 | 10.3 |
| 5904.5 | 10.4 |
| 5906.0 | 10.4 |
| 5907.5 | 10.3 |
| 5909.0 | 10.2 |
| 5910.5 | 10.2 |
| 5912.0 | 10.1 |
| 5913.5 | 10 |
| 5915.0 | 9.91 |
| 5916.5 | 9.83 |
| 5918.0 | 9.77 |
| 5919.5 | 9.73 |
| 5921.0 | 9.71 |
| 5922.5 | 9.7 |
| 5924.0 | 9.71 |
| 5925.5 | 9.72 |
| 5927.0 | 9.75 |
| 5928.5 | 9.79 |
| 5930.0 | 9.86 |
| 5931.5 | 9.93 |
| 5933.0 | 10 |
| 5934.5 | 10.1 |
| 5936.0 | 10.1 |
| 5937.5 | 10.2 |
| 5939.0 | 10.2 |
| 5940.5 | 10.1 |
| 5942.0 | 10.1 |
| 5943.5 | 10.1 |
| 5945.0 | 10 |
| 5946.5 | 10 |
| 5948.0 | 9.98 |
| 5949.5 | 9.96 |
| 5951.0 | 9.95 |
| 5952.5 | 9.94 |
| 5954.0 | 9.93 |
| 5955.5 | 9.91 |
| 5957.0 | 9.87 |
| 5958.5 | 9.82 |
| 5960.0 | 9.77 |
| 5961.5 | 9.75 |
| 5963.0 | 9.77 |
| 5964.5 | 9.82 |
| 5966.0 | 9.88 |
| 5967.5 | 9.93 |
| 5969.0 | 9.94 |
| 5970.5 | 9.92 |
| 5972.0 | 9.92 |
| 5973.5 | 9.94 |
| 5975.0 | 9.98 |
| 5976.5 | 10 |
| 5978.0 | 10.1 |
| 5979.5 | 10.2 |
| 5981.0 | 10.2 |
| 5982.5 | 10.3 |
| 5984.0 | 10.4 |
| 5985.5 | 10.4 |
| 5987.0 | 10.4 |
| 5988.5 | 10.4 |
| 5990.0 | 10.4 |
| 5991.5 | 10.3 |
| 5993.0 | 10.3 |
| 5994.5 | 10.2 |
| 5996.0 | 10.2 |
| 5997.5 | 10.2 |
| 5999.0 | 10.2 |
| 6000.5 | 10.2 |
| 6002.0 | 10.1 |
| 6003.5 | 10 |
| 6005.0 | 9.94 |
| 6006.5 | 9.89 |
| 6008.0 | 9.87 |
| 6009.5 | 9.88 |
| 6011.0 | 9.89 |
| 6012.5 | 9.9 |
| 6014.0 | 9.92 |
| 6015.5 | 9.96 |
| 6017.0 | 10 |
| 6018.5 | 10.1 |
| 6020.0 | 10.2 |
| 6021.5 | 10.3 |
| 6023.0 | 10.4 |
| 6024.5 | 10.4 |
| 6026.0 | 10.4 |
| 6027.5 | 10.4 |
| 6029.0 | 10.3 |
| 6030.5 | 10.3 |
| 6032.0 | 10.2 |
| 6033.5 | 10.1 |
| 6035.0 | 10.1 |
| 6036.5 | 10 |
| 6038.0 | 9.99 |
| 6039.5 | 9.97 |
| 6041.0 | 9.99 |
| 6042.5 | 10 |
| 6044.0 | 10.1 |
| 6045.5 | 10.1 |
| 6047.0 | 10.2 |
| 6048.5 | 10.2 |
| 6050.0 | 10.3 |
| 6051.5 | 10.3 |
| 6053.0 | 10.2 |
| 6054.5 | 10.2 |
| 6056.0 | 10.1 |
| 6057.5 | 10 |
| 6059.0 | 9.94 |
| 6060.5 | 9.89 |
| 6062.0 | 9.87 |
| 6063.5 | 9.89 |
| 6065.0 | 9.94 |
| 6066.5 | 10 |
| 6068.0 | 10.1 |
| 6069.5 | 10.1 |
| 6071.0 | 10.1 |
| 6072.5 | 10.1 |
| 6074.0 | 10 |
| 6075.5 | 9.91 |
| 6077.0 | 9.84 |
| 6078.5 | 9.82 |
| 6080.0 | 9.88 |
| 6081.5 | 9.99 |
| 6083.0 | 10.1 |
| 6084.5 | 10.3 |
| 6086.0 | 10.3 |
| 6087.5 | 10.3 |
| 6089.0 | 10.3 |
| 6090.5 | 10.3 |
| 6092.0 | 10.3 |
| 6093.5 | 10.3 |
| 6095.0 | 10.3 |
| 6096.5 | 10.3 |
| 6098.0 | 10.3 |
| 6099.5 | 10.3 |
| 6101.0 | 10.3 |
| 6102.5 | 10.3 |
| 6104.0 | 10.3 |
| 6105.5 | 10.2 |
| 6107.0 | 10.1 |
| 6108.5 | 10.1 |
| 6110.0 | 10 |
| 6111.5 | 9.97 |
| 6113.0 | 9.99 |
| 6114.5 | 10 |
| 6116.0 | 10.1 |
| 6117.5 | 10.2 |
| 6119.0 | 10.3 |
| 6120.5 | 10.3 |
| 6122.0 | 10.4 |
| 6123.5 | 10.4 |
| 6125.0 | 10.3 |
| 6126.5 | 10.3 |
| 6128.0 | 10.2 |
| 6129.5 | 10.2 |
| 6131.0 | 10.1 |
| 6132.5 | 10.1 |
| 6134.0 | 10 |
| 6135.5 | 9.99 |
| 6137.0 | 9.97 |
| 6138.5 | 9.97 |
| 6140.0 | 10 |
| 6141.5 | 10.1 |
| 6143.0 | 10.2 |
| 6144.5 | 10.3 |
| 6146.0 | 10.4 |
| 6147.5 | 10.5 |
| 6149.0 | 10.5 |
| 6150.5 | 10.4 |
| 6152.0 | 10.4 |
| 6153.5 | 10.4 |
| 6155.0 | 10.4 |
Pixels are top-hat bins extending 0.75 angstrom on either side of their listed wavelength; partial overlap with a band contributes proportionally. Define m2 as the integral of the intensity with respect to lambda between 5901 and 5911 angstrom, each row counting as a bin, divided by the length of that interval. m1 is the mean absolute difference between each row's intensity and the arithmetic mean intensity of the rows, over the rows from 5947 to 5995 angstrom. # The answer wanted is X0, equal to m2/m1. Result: 55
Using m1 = 0.188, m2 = 10.3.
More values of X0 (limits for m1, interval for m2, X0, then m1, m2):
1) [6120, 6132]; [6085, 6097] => 127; 0.081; 10.3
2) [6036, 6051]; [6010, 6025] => 106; 0.095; 10.1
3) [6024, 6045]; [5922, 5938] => 67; 0.148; 9.9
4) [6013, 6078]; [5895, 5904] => 78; 0.128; 10.0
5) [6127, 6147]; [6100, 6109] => 93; 0.109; 10.2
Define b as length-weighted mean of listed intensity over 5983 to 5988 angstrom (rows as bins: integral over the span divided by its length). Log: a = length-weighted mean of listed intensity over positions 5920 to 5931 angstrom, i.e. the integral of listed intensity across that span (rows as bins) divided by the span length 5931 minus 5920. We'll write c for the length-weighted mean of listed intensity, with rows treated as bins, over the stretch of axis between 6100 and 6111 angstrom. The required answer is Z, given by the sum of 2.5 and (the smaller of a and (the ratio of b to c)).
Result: 3.52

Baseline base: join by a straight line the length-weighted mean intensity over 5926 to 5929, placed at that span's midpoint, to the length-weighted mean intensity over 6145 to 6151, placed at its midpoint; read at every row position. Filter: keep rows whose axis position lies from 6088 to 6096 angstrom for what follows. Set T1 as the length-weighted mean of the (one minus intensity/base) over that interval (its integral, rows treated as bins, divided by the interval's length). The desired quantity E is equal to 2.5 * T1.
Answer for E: -0.01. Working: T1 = -0.003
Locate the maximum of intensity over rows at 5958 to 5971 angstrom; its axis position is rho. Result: 5969.0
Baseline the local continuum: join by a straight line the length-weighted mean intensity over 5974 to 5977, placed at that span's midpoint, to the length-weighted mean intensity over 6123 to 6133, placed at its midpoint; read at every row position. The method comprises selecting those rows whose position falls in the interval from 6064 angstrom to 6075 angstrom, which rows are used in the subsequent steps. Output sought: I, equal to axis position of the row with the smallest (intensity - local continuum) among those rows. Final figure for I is 6065.0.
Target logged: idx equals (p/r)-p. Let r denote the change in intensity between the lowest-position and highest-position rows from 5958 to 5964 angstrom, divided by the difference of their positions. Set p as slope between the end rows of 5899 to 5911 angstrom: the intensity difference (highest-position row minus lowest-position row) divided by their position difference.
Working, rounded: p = 0.019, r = -0.011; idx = -1.7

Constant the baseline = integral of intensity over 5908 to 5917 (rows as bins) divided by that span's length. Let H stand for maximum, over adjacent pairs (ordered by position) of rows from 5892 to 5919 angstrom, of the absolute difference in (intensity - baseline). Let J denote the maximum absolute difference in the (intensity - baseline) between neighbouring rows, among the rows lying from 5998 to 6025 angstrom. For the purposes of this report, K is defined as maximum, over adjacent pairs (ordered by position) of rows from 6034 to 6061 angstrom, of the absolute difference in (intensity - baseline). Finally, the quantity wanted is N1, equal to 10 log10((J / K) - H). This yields -1.0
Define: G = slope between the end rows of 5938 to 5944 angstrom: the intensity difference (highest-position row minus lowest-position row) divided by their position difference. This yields -0.022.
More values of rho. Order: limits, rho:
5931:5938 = 5937.5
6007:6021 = 6020.0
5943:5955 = 5943.5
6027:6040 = 6027.5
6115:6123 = 6122.0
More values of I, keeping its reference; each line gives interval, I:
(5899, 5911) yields 5900.0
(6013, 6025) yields 6014.0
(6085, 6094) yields 6093.5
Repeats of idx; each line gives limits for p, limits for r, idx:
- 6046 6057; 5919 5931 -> -0.9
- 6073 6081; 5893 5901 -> -0.2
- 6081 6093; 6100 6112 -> -1.0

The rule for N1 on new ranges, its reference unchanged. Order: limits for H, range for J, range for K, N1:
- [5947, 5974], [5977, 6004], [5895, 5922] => -3.6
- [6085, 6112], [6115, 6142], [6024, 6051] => -0.5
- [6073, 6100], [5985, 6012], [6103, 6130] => -1.0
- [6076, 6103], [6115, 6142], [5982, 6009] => -1.0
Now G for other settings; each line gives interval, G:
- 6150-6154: 0.000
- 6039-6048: 0.031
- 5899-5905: 0.089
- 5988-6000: -0.019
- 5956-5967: 0.001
